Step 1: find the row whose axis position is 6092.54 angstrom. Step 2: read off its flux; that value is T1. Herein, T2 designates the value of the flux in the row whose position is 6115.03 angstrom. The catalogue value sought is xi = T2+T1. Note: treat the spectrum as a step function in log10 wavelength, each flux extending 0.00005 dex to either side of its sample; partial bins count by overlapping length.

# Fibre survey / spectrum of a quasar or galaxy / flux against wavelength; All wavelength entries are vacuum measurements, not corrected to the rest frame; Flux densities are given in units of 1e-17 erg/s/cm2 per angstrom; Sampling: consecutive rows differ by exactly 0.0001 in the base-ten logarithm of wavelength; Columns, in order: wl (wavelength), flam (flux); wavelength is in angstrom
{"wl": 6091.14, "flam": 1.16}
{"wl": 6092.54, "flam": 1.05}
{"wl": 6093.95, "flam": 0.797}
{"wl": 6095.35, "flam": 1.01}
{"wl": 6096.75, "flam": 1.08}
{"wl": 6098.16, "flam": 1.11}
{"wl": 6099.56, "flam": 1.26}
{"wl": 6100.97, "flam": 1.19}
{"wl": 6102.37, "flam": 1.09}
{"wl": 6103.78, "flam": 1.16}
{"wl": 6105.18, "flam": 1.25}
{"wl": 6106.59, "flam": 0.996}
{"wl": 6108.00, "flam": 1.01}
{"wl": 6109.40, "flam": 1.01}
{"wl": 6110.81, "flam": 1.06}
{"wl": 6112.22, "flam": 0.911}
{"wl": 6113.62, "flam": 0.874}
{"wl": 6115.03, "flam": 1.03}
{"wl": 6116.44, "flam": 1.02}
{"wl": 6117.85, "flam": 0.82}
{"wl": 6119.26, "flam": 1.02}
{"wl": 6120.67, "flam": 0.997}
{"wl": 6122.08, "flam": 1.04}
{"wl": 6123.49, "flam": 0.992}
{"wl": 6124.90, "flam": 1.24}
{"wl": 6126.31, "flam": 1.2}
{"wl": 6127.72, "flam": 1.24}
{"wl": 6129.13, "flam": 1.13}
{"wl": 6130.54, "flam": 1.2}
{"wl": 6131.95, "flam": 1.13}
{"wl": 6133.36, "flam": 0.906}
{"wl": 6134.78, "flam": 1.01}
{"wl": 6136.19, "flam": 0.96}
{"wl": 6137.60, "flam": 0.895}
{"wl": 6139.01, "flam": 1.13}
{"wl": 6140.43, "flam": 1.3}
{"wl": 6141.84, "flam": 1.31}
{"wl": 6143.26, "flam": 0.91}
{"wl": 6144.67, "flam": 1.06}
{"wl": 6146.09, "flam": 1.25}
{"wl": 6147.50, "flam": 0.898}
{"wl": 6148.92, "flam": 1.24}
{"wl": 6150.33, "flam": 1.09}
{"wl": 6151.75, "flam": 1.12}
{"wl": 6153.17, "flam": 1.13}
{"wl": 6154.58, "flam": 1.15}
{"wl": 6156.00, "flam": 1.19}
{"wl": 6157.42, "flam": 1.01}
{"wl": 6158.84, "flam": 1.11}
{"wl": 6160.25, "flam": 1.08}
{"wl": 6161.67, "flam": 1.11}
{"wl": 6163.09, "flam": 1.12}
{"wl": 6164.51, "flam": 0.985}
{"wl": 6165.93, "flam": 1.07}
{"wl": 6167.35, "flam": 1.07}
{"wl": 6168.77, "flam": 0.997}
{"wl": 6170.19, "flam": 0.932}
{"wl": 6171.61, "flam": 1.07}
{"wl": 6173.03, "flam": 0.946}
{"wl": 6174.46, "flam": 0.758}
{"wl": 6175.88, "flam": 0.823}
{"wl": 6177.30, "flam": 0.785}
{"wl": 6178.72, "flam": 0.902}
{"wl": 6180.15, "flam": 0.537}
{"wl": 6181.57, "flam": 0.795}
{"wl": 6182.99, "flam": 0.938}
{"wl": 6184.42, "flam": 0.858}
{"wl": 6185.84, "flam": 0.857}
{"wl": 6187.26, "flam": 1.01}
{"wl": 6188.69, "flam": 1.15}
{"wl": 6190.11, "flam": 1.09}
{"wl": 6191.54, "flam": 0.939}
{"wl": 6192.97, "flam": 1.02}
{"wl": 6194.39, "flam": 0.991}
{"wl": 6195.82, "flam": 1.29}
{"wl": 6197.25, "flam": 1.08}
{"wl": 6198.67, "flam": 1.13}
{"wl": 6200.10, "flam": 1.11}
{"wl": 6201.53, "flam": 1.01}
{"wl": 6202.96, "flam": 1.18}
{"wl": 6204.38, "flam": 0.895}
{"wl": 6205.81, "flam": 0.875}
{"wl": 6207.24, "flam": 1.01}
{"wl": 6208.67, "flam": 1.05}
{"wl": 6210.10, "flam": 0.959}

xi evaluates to 2.080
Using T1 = 1.05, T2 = 1.03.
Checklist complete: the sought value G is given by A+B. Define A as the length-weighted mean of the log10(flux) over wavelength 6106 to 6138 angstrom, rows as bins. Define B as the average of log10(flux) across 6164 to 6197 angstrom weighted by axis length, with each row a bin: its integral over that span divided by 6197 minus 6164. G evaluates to -0.02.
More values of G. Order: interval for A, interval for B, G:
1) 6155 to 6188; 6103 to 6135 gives -0.01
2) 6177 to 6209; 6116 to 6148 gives 0.01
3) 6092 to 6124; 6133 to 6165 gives 0.05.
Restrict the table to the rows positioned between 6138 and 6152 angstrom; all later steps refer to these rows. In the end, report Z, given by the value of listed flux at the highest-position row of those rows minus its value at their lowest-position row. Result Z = 0.0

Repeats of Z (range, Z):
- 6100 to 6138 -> -0.3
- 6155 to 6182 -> -0.4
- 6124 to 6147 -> 0.0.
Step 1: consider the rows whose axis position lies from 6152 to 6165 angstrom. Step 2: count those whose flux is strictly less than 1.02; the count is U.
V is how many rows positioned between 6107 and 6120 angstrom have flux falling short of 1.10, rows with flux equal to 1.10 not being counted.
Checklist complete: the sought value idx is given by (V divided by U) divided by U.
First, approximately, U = 2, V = 9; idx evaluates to 2.25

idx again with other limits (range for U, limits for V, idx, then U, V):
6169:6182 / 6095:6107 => 0.06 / 8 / 4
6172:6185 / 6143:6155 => 0.05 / 9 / 4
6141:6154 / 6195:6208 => 1.25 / 2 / 5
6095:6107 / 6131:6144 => 1.25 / 2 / 5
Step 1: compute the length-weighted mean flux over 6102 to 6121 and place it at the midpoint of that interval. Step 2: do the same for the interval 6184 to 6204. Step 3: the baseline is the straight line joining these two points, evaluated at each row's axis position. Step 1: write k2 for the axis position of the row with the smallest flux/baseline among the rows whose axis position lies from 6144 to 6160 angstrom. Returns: 6147.50 angstrom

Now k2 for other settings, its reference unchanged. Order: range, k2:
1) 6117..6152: 6117.85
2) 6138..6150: 6147.50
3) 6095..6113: 6112.22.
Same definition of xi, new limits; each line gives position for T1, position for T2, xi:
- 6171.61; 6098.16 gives 2.180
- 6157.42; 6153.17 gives 2.140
